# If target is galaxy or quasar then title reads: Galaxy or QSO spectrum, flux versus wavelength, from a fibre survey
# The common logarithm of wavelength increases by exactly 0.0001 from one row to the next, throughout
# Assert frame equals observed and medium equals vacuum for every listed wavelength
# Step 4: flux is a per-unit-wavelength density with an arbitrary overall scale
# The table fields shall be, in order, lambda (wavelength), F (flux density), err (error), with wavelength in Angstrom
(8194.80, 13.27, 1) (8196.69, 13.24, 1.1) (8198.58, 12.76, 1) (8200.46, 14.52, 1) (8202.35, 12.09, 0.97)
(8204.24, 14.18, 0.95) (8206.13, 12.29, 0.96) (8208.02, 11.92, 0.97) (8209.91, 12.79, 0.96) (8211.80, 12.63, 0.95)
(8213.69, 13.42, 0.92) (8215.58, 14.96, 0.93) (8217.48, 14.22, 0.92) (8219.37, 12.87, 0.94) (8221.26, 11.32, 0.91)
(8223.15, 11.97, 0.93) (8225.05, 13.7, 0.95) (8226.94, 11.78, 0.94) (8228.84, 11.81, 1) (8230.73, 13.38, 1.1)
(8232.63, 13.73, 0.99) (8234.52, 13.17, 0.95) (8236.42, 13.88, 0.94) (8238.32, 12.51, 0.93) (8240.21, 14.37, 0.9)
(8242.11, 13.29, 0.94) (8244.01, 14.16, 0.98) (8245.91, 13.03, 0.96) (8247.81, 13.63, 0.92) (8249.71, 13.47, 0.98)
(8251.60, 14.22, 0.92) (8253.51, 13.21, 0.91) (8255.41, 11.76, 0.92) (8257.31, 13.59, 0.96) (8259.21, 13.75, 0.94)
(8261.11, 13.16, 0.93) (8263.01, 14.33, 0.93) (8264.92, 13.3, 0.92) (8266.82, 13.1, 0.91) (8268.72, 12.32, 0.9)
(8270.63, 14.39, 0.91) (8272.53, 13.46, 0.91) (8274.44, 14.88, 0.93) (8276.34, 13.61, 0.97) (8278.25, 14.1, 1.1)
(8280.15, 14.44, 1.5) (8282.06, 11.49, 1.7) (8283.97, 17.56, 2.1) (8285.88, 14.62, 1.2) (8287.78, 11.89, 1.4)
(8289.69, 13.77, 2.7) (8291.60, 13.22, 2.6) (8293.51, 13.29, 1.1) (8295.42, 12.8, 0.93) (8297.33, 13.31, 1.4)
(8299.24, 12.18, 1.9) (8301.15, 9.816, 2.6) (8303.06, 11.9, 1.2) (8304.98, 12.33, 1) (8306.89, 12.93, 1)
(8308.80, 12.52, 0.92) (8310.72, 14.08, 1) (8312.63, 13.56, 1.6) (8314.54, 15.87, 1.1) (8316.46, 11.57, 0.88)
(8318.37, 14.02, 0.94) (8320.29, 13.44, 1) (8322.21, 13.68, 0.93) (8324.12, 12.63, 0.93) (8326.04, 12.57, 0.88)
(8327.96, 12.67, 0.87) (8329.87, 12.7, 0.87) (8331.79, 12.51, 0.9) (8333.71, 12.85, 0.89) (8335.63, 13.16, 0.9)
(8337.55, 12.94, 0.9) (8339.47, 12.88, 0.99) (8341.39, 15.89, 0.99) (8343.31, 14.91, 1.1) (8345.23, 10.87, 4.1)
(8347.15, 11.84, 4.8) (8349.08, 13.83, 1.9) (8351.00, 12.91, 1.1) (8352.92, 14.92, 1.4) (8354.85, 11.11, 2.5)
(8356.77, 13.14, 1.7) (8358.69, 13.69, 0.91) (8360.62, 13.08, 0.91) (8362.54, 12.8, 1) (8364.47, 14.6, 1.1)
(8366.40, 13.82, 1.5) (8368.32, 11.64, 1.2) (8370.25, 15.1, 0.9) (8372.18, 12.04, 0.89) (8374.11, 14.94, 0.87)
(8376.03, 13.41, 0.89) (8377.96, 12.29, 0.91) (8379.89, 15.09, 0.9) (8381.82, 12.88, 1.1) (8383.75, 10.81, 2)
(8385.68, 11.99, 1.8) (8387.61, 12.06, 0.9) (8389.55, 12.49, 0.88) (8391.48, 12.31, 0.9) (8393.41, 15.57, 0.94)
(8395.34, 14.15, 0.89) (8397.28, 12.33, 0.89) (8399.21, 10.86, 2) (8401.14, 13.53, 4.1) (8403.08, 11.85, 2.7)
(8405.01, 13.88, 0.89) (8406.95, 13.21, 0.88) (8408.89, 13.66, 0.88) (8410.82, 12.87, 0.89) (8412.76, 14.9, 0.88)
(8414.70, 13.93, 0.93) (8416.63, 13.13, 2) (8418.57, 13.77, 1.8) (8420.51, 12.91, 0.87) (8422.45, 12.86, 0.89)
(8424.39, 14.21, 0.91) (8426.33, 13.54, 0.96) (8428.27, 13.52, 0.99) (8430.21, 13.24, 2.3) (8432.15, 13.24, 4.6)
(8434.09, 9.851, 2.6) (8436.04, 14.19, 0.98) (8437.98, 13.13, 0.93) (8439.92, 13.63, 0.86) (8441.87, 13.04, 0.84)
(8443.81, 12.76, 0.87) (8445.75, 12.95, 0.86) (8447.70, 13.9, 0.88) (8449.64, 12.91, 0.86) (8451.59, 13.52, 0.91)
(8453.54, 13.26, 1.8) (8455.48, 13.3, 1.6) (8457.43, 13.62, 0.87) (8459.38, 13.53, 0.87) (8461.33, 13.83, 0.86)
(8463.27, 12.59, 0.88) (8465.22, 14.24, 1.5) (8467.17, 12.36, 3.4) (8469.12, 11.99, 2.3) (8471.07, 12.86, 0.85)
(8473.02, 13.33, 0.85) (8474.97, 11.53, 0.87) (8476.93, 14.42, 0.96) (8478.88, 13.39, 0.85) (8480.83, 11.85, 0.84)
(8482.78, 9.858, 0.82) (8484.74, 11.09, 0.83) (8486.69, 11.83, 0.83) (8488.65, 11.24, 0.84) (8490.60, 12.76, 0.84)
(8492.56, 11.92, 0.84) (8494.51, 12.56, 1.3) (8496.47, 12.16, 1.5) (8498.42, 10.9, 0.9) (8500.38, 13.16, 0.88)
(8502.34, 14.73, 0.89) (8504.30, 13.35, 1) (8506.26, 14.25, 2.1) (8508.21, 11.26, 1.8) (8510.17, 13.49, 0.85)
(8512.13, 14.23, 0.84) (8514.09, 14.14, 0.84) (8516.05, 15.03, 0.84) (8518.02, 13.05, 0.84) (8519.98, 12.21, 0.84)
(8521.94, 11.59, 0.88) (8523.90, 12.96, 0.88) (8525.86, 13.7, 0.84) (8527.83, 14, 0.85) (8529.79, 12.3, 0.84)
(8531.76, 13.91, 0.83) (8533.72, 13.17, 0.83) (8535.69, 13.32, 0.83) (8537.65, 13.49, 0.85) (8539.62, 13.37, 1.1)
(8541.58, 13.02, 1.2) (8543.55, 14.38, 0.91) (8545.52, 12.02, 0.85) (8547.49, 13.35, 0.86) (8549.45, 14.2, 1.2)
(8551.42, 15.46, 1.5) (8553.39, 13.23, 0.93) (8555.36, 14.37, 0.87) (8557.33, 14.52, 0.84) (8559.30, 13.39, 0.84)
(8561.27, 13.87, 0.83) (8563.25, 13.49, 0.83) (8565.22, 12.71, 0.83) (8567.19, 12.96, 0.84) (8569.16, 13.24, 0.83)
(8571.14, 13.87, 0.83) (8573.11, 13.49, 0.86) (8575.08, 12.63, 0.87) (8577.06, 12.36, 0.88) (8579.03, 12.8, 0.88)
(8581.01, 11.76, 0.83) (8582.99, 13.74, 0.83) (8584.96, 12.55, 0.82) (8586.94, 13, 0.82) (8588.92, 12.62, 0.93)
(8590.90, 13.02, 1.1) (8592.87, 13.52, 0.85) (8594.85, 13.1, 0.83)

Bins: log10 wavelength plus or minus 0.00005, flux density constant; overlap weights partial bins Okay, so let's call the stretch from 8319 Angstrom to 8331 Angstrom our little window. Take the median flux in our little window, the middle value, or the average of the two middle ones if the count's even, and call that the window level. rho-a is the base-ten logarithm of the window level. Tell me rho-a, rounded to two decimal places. 1.10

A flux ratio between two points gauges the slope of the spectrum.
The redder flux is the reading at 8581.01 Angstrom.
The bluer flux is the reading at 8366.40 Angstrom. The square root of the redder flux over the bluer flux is 0.92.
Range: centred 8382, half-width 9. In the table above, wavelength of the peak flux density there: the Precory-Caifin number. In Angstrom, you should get 8379.89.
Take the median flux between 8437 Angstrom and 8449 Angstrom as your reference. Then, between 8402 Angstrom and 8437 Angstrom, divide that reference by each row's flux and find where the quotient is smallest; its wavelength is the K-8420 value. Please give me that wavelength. 8412.76 Angstrom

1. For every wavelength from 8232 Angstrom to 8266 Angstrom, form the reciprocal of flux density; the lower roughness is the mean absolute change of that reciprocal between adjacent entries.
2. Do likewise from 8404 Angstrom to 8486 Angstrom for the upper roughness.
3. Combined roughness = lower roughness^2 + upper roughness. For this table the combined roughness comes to 0.0062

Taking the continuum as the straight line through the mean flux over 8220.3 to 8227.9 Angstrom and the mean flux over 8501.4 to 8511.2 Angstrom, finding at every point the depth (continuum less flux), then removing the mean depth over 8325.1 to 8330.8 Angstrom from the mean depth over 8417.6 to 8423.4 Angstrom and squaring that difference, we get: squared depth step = 0.0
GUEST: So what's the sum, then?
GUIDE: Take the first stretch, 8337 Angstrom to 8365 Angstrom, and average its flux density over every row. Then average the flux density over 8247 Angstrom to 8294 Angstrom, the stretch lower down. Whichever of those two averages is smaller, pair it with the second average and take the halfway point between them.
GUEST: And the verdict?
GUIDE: 13.5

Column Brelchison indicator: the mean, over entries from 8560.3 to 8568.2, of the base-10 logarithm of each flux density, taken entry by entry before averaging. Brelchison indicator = 1.122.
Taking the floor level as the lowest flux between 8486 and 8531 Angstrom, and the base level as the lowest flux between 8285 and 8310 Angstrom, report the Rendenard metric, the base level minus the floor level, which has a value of -1.1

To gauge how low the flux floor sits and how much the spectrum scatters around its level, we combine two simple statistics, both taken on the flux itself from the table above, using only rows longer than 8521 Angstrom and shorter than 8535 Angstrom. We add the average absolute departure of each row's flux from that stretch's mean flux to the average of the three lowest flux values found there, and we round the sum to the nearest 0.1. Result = 13.0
